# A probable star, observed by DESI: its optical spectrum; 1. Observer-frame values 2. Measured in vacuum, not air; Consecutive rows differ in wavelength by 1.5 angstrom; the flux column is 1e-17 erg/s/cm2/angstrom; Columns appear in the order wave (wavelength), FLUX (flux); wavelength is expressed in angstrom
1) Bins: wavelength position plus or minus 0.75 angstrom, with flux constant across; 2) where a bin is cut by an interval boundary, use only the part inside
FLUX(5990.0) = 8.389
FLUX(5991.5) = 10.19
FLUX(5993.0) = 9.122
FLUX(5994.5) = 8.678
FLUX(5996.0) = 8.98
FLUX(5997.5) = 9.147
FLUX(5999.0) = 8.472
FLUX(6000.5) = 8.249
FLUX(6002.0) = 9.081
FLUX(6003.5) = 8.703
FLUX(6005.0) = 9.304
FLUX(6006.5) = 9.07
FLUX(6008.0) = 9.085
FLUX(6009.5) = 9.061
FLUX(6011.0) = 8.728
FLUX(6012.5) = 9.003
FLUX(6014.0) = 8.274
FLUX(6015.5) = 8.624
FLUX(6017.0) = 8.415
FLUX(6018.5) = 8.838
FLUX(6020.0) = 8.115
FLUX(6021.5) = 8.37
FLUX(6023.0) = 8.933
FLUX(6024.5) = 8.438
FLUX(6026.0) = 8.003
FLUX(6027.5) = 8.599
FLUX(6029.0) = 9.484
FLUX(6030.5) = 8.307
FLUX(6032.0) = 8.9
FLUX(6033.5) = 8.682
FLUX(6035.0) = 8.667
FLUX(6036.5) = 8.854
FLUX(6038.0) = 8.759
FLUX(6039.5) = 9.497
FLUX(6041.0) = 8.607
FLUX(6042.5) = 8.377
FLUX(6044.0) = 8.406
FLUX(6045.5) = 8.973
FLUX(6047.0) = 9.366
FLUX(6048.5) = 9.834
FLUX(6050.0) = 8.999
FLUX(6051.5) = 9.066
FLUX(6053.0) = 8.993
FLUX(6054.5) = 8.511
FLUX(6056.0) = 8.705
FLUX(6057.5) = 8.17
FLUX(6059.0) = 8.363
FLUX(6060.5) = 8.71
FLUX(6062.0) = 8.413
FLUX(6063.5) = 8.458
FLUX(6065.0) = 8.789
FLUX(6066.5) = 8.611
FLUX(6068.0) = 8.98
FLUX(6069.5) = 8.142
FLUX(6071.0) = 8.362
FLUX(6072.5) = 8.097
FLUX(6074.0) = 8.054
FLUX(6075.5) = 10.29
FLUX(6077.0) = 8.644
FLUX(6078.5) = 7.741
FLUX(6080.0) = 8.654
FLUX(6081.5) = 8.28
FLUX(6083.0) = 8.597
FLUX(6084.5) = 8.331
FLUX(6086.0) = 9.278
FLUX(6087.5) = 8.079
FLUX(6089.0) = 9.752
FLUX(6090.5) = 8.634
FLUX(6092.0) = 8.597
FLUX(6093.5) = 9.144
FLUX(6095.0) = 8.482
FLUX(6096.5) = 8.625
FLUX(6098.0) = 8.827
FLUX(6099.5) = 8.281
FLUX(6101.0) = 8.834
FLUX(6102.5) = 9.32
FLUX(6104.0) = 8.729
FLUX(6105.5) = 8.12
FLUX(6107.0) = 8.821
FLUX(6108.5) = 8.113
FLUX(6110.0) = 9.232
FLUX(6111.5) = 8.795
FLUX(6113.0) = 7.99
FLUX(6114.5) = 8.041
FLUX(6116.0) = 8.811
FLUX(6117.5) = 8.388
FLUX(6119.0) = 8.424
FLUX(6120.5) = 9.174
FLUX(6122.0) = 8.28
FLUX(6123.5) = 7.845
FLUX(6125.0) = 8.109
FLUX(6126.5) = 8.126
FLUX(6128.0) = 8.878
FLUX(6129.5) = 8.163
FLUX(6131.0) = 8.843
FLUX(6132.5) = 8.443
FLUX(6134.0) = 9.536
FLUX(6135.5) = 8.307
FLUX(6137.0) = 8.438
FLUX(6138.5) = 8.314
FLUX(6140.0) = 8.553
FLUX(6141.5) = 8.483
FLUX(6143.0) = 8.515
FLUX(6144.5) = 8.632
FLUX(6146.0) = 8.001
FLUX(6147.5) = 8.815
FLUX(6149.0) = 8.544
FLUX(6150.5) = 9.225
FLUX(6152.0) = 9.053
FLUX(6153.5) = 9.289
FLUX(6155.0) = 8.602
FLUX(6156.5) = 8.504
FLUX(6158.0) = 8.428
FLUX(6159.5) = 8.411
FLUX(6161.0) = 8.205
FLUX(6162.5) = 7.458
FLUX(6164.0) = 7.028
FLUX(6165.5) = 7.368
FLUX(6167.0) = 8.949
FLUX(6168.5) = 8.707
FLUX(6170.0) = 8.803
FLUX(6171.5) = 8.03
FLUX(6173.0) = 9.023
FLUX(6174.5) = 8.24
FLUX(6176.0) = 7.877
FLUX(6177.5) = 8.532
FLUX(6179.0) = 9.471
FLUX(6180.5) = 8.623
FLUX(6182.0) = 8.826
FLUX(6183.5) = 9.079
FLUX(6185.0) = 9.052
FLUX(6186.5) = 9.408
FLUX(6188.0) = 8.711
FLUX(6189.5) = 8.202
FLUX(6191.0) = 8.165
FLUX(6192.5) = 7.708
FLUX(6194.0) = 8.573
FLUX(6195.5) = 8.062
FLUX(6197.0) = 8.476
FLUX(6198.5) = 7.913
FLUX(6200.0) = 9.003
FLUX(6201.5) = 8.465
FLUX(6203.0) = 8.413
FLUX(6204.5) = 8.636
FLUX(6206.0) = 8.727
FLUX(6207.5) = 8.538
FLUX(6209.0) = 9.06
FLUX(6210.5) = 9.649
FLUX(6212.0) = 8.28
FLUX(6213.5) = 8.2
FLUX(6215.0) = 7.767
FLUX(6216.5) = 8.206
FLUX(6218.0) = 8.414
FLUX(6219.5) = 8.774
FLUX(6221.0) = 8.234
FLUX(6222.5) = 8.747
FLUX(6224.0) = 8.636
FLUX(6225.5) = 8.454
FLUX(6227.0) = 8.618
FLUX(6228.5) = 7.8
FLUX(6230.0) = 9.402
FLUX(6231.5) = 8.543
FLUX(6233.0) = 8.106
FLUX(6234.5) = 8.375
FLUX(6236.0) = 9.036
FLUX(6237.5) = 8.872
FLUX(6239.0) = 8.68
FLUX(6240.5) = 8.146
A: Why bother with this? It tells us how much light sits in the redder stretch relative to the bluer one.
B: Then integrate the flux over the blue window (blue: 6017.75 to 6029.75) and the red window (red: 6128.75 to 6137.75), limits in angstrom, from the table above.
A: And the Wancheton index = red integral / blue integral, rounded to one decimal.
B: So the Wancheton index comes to 0.8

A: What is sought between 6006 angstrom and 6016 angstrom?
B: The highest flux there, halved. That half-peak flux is 4.54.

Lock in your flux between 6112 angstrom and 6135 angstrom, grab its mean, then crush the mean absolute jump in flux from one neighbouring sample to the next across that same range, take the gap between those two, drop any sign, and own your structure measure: 7.95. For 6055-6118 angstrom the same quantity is 8.00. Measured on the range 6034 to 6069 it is 8.44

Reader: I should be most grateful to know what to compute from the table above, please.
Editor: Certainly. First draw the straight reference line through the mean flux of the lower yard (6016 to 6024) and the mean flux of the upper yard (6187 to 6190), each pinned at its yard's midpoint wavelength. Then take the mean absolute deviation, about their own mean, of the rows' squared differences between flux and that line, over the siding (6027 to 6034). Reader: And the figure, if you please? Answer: 0.27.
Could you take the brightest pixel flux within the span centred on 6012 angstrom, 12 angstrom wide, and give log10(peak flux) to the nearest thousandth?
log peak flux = 0.958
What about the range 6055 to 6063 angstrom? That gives 0.940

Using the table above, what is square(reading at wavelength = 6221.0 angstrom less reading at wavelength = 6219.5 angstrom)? 0.29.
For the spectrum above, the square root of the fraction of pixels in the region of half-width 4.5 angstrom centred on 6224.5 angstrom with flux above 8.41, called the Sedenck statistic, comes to 0.82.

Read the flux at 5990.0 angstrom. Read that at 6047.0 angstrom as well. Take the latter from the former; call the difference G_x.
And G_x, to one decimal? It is -1.0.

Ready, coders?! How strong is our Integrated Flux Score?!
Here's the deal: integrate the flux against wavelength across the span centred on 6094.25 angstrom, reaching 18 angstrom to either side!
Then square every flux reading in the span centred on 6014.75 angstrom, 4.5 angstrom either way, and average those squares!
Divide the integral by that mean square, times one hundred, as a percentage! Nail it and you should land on 417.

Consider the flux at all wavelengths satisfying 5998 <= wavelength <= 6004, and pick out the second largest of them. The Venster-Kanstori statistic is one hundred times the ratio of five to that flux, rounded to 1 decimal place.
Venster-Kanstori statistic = 57.5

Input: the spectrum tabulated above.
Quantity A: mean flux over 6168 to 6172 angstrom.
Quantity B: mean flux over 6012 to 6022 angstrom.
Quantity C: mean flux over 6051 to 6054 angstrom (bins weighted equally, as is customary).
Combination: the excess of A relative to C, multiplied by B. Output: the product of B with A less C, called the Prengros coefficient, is -4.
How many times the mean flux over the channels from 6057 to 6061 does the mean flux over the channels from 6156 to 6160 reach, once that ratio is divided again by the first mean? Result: 0.119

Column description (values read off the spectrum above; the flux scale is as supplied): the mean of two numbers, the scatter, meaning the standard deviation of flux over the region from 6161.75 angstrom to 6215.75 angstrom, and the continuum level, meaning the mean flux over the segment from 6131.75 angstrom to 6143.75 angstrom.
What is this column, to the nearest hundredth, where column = 4.58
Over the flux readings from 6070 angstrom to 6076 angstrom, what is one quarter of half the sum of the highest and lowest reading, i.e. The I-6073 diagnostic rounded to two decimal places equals 2.29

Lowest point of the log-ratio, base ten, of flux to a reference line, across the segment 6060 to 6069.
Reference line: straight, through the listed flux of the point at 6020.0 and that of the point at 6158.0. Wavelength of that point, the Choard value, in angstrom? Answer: 6062.0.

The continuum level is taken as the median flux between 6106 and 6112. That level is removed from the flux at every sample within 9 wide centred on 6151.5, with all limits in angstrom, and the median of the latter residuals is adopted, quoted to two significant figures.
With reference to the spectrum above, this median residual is 0.13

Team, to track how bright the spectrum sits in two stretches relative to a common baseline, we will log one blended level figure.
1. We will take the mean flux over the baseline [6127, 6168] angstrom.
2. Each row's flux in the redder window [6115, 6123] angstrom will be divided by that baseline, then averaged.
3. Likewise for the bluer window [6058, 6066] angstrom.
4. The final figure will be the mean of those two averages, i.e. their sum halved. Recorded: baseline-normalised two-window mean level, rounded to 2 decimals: 1.01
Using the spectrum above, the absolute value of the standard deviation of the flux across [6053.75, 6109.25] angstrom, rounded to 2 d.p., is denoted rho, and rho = 0.49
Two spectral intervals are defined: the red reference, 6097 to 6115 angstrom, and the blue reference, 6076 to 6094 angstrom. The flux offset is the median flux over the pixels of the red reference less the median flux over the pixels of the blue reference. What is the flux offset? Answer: 0.15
